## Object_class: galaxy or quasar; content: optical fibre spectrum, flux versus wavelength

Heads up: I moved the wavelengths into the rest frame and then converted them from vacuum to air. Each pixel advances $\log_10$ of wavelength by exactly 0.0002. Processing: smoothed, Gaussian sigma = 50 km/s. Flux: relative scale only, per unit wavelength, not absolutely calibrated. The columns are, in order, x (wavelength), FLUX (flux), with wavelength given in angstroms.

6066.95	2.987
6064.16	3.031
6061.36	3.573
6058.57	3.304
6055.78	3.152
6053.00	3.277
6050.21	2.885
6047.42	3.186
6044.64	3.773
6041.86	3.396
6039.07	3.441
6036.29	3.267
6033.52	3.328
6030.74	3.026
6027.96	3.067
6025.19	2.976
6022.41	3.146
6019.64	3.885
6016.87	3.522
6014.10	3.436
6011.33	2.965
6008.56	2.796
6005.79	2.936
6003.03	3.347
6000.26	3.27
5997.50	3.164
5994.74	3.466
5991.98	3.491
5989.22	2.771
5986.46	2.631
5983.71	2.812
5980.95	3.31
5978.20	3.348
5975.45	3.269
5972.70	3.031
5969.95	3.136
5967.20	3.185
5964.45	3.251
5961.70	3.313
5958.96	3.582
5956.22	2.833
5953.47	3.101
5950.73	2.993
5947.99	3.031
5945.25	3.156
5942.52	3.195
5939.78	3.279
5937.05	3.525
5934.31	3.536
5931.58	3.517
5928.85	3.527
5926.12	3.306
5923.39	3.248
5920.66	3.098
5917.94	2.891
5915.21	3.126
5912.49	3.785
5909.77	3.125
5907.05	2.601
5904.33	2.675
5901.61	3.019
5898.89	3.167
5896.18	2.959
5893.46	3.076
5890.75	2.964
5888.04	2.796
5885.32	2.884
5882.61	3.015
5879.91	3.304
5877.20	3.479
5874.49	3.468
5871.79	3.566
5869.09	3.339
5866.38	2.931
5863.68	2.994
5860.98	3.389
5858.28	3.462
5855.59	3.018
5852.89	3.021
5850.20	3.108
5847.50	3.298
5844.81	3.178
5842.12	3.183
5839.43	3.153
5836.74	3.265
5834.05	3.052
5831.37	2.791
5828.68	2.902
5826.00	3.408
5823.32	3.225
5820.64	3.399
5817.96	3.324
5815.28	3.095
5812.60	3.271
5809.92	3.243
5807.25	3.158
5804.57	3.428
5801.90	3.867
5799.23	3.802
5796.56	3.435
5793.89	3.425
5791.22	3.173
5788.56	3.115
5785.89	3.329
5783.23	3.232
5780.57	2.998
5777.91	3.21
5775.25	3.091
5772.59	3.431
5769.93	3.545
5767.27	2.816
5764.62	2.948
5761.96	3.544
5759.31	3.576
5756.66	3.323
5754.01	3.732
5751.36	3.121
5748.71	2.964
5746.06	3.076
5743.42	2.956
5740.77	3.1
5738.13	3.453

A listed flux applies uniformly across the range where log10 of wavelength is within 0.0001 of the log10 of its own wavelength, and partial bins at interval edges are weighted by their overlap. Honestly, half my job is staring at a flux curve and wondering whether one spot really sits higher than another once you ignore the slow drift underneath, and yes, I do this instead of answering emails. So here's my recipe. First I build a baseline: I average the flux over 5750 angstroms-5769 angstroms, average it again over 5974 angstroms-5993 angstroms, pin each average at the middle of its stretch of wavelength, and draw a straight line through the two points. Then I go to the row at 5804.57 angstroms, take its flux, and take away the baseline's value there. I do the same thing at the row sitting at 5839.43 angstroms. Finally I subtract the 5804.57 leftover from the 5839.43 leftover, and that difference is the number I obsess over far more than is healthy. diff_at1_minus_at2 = -0.24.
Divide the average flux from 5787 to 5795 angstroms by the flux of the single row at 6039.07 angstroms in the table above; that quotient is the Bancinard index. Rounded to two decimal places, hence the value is 0.94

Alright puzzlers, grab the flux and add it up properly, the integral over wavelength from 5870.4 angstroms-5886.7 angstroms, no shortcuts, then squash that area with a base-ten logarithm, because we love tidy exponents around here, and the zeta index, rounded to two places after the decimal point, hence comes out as 1.73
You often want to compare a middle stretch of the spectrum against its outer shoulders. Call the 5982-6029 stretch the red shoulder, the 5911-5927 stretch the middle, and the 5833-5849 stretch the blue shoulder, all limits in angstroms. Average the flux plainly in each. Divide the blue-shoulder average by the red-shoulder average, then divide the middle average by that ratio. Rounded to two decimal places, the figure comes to 3.21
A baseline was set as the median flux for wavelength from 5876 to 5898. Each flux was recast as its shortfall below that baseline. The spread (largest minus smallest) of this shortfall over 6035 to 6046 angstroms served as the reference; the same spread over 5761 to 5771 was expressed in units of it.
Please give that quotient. 1.44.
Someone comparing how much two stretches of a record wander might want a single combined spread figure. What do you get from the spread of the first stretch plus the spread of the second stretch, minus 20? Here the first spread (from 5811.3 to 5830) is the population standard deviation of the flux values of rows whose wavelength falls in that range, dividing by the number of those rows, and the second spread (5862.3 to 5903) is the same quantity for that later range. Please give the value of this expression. -19.6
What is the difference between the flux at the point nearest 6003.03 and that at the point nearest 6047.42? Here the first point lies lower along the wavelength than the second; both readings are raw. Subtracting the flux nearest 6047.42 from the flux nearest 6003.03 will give 0.16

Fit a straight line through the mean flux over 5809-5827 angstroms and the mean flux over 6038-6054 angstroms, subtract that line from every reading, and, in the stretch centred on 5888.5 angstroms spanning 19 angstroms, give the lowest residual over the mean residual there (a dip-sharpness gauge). 1.7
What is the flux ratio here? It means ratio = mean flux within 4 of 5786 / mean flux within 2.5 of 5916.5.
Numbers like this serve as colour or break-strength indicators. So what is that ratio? 1.07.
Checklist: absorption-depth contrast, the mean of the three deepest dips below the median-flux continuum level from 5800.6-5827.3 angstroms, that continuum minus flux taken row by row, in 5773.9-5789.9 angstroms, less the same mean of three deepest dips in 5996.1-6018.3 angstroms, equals -0.17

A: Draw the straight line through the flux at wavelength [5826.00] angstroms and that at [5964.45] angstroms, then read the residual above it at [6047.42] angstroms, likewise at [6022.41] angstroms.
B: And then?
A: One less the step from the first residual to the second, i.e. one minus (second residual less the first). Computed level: 1.07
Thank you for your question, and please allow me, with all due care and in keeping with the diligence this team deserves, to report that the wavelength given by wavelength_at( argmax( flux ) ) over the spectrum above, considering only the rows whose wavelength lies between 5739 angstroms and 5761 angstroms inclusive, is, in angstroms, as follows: 5754.01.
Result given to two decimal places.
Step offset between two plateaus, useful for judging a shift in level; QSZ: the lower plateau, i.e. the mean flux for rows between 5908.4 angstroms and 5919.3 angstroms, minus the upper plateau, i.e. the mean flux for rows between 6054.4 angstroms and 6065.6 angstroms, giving -0.03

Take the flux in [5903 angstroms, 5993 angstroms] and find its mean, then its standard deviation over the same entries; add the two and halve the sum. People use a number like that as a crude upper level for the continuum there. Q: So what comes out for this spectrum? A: 1.73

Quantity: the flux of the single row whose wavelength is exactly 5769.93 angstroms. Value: 3.545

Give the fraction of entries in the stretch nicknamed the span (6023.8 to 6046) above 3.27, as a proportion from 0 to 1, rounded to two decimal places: 0.50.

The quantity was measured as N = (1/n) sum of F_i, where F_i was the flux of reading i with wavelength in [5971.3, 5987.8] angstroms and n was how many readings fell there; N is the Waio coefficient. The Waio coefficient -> 3.1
